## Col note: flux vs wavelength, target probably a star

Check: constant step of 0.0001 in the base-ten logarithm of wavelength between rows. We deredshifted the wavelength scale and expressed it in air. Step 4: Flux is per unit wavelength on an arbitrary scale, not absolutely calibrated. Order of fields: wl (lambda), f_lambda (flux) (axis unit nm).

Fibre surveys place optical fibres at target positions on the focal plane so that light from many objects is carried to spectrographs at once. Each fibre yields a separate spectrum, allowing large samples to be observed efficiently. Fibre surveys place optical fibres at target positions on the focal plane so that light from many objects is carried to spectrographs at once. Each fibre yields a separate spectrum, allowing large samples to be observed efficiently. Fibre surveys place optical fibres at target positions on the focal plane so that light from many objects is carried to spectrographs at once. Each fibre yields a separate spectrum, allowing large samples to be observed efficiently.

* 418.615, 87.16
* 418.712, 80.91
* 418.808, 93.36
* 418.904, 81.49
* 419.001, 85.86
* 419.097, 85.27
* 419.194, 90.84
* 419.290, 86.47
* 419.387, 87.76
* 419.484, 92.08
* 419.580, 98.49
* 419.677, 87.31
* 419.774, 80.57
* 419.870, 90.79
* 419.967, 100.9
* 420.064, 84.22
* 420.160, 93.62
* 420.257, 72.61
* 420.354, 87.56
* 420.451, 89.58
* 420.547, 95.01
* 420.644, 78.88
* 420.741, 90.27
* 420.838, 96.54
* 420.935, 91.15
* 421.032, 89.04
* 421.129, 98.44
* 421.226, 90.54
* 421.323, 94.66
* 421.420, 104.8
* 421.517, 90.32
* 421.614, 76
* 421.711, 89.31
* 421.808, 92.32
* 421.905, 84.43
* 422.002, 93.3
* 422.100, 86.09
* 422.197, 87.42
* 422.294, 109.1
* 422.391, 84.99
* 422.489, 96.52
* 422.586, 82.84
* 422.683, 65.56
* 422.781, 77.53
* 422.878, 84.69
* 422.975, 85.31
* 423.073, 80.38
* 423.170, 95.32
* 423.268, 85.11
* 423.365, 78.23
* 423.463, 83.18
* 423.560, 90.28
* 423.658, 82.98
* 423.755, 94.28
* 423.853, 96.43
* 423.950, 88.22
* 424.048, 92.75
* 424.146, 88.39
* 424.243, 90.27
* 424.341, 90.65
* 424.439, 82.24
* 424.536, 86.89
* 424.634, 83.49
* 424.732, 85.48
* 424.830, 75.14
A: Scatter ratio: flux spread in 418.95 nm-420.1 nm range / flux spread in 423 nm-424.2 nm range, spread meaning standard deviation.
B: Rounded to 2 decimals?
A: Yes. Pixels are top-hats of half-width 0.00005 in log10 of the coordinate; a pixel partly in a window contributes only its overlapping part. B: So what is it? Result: 0.97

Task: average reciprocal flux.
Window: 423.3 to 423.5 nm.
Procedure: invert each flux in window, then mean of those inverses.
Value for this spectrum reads 0.0124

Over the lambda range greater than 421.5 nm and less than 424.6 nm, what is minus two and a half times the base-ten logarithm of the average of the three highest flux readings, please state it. -5.01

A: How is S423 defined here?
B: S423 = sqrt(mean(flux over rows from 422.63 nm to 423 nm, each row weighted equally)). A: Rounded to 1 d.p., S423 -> 8.8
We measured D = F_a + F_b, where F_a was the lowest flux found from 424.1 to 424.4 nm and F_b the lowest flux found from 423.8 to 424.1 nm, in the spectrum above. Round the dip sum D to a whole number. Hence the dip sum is 177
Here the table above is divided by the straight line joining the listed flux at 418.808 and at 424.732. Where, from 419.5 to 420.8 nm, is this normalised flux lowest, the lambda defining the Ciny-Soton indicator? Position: 420.257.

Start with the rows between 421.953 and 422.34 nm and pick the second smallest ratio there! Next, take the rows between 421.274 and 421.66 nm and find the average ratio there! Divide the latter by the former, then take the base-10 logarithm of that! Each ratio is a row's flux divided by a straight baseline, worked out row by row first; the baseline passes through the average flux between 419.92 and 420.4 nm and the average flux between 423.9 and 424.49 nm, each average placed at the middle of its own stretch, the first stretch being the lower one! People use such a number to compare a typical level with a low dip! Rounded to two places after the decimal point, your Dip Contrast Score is 0.02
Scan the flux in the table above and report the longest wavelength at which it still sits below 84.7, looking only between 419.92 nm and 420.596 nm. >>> 420.257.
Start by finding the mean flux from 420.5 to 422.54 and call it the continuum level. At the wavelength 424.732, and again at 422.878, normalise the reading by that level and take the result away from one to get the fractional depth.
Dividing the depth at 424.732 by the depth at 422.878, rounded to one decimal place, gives 0.9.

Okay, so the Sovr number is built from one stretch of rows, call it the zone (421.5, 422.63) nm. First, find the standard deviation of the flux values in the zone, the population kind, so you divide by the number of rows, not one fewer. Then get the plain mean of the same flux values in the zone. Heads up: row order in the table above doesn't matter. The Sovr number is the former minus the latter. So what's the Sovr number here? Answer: -81.5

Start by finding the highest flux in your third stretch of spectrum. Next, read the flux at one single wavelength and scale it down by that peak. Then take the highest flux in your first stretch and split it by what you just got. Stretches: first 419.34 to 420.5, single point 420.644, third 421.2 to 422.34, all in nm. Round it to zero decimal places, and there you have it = 140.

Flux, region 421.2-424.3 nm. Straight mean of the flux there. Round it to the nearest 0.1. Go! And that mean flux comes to 88.2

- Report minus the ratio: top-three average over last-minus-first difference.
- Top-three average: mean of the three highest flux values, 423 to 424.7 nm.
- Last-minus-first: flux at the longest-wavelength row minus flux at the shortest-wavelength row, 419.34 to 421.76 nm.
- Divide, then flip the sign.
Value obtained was -62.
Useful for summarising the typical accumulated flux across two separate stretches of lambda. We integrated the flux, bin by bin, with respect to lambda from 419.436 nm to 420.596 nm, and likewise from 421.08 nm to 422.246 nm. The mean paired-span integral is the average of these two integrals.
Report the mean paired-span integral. 104.7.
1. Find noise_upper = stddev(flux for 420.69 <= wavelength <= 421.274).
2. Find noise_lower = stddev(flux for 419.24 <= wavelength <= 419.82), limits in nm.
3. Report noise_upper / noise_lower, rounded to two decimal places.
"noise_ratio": 0.64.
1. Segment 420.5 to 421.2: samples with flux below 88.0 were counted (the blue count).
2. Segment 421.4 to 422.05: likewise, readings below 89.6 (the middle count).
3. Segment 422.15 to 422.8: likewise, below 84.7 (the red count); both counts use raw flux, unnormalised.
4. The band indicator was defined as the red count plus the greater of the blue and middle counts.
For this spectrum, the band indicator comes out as 6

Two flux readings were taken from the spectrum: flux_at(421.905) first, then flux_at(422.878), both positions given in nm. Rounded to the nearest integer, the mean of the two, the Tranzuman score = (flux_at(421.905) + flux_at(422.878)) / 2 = 85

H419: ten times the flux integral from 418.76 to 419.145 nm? 334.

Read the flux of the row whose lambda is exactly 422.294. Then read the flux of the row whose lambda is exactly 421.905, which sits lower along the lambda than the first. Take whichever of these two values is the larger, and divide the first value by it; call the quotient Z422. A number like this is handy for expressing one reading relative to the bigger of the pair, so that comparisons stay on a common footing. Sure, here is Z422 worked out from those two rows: 1.00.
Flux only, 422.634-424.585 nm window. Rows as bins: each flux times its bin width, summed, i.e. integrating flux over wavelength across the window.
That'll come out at 168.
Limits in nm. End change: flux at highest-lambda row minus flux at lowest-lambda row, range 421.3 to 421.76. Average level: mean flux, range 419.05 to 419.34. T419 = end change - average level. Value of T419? -93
